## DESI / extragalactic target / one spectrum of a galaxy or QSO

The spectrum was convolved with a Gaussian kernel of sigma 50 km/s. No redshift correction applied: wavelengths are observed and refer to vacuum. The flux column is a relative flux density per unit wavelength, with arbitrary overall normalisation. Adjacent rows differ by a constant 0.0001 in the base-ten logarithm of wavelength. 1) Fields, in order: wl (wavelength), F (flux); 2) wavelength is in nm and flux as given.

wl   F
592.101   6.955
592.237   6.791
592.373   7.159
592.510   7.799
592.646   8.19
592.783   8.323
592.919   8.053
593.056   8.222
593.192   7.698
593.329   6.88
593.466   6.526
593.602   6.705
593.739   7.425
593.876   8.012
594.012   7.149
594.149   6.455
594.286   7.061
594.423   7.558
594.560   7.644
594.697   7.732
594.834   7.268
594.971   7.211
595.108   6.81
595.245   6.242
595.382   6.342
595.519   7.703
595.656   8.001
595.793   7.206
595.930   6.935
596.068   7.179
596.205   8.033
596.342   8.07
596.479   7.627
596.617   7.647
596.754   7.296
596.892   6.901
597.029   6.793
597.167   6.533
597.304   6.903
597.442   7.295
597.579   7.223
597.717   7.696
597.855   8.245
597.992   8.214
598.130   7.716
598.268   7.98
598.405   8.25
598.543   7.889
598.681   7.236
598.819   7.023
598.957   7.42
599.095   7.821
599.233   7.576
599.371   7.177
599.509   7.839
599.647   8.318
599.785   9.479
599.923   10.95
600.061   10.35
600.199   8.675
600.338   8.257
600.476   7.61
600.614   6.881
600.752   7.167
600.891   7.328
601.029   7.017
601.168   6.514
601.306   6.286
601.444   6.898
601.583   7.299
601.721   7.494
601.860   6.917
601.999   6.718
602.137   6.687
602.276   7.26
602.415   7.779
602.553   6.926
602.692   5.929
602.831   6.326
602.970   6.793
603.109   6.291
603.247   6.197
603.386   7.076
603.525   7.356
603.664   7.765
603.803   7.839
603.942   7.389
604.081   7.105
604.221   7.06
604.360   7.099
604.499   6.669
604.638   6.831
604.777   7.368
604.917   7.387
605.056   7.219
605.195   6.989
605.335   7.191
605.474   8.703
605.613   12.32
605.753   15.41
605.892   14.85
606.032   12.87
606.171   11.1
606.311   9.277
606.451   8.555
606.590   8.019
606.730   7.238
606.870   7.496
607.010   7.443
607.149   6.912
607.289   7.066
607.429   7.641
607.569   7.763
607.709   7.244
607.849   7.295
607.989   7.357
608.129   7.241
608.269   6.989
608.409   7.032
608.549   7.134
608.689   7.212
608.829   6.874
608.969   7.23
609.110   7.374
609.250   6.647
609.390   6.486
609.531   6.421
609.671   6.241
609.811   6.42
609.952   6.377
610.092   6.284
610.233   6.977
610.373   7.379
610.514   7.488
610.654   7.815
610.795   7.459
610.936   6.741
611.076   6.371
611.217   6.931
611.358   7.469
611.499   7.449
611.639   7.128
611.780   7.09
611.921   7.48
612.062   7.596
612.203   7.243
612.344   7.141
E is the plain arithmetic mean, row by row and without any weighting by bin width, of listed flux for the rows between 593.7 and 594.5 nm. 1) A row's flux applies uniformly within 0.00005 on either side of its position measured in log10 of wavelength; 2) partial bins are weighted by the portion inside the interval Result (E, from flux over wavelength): 7.3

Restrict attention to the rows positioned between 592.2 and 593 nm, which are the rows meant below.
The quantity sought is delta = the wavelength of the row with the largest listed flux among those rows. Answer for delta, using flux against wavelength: 592.783 nm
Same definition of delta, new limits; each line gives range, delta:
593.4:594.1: 593.876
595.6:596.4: 596.342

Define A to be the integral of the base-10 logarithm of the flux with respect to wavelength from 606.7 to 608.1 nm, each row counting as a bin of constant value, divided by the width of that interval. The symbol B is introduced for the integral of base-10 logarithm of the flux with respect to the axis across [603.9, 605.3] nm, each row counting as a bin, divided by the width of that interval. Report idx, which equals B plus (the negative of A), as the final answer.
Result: -0.015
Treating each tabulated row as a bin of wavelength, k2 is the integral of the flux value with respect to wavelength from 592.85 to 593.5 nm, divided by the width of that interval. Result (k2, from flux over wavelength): 7.53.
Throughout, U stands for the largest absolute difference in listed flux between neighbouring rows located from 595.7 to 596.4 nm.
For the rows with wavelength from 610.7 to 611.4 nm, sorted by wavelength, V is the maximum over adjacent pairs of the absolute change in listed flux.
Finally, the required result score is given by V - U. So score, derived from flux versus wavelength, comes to -0.1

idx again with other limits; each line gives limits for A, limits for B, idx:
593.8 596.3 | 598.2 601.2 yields 0.037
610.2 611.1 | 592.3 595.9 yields 0.007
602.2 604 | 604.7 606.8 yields 0.124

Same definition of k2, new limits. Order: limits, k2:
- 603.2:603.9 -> 7.29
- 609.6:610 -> 6.35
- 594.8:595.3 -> 6.87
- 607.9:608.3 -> 7.22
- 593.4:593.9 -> 7.10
